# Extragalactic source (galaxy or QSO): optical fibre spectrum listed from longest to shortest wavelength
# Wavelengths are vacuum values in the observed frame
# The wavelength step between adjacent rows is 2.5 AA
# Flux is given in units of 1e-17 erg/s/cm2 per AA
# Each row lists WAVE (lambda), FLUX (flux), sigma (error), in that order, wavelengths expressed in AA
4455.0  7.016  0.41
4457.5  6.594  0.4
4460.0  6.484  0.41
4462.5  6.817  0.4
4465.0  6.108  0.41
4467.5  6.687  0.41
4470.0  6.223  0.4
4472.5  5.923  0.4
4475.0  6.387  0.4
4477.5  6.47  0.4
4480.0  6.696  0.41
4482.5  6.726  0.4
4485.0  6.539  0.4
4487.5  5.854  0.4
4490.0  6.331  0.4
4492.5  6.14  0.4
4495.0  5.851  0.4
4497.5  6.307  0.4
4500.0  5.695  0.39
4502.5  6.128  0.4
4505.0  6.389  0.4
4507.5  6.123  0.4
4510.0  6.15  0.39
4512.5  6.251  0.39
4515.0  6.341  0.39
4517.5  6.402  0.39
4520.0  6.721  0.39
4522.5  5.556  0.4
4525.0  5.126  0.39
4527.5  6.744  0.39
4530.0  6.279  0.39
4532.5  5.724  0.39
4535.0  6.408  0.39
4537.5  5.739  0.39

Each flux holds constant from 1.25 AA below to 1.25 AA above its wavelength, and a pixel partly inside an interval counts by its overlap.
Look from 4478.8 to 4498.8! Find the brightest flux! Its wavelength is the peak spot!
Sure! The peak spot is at 4482.5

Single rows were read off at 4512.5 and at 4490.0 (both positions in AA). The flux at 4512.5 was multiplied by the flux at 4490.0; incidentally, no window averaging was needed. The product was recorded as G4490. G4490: 39.6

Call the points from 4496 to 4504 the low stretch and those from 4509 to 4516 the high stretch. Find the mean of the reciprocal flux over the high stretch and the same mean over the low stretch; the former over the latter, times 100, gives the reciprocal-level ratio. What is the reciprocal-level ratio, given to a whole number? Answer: 97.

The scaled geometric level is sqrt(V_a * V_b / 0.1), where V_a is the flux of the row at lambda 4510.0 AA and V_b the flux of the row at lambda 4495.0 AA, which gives 19.0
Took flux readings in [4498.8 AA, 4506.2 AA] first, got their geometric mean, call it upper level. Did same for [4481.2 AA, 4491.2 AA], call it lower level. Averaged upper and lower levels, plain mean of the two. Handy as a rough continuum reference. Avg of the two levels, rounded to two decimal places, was 6.21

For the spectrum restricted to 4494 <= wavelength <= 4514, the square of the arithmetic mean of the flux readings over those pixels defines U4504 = 37.4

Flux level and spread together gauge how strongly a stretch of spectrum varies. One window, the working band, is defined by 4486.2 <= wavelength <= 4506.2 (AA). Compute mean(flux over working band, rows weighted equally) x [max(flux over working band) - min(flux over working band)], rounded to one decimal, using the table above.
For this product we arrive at 4.2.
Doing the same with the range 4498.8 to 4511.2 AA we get 4.2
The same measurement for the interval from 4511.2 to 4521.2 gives 3.0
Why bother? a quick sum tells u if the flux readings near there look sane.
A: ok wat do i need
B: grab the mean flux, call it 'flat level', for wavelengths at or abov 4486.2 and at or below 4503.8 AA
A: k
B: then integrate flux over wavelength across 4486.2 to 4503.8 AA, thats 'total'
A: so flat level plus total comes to 112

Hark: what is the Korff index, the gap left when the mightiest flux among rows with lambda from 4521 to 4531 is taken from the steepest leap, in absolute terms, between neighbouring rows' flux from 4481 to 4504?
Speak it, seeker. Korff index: -6.06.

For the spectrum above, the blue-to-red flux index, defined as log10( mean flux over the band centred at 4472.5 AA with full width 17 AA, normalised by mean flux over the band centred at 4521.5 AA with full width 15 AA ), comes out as 0.014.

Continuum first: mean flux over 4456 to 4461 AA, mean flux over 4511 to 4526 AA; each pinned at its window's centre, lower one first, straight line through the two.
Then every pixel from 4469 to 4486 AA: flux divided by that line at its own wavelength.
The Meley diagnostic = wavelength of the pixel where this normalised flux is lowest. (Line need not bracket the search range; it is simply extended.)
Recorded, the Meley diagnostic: 4472.5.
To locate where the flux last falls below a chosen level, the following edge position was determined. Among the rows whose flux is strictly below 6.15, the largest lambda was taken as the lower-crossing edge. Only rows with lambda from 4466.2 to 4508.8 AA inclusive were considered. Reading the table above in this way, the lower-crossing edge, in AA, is 4507.5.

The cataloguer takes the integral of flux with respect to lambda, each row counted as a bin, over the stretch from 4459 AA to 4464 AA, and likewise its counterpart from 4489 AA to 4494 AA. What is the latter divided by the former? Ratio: 0.94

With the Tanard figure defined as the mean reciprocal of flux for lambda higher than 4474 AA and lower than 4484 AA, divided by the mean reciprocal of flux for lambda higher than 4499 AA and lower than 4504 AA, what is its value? 0.90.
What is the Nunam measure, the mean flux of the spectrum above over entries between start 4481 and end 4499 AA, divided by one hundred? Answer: 0.0625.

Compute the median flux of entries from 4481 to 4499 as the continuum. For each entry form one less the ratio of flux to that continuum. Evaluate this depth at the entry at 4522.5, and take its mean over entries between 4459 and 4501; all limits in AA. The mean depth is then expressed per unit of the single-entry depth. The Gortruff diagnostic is 0.00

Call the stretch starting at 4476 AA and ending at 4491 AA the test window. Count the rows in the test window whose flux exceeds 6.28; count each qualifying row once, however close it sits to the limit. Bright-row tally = 5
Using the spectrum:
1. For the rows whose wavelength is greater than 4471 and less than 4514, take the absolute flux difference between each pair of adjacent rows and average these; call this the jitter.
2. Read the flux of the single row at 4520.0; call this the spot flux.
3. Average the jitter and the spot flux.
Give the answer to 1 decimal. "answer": 3.5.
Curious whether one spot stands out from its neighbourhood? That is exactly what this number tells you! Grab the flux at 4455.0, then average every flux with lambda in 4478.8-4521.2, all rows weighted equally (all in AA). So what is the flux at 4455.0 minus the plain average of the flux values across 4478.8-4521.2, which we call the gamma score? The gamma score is 0.7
